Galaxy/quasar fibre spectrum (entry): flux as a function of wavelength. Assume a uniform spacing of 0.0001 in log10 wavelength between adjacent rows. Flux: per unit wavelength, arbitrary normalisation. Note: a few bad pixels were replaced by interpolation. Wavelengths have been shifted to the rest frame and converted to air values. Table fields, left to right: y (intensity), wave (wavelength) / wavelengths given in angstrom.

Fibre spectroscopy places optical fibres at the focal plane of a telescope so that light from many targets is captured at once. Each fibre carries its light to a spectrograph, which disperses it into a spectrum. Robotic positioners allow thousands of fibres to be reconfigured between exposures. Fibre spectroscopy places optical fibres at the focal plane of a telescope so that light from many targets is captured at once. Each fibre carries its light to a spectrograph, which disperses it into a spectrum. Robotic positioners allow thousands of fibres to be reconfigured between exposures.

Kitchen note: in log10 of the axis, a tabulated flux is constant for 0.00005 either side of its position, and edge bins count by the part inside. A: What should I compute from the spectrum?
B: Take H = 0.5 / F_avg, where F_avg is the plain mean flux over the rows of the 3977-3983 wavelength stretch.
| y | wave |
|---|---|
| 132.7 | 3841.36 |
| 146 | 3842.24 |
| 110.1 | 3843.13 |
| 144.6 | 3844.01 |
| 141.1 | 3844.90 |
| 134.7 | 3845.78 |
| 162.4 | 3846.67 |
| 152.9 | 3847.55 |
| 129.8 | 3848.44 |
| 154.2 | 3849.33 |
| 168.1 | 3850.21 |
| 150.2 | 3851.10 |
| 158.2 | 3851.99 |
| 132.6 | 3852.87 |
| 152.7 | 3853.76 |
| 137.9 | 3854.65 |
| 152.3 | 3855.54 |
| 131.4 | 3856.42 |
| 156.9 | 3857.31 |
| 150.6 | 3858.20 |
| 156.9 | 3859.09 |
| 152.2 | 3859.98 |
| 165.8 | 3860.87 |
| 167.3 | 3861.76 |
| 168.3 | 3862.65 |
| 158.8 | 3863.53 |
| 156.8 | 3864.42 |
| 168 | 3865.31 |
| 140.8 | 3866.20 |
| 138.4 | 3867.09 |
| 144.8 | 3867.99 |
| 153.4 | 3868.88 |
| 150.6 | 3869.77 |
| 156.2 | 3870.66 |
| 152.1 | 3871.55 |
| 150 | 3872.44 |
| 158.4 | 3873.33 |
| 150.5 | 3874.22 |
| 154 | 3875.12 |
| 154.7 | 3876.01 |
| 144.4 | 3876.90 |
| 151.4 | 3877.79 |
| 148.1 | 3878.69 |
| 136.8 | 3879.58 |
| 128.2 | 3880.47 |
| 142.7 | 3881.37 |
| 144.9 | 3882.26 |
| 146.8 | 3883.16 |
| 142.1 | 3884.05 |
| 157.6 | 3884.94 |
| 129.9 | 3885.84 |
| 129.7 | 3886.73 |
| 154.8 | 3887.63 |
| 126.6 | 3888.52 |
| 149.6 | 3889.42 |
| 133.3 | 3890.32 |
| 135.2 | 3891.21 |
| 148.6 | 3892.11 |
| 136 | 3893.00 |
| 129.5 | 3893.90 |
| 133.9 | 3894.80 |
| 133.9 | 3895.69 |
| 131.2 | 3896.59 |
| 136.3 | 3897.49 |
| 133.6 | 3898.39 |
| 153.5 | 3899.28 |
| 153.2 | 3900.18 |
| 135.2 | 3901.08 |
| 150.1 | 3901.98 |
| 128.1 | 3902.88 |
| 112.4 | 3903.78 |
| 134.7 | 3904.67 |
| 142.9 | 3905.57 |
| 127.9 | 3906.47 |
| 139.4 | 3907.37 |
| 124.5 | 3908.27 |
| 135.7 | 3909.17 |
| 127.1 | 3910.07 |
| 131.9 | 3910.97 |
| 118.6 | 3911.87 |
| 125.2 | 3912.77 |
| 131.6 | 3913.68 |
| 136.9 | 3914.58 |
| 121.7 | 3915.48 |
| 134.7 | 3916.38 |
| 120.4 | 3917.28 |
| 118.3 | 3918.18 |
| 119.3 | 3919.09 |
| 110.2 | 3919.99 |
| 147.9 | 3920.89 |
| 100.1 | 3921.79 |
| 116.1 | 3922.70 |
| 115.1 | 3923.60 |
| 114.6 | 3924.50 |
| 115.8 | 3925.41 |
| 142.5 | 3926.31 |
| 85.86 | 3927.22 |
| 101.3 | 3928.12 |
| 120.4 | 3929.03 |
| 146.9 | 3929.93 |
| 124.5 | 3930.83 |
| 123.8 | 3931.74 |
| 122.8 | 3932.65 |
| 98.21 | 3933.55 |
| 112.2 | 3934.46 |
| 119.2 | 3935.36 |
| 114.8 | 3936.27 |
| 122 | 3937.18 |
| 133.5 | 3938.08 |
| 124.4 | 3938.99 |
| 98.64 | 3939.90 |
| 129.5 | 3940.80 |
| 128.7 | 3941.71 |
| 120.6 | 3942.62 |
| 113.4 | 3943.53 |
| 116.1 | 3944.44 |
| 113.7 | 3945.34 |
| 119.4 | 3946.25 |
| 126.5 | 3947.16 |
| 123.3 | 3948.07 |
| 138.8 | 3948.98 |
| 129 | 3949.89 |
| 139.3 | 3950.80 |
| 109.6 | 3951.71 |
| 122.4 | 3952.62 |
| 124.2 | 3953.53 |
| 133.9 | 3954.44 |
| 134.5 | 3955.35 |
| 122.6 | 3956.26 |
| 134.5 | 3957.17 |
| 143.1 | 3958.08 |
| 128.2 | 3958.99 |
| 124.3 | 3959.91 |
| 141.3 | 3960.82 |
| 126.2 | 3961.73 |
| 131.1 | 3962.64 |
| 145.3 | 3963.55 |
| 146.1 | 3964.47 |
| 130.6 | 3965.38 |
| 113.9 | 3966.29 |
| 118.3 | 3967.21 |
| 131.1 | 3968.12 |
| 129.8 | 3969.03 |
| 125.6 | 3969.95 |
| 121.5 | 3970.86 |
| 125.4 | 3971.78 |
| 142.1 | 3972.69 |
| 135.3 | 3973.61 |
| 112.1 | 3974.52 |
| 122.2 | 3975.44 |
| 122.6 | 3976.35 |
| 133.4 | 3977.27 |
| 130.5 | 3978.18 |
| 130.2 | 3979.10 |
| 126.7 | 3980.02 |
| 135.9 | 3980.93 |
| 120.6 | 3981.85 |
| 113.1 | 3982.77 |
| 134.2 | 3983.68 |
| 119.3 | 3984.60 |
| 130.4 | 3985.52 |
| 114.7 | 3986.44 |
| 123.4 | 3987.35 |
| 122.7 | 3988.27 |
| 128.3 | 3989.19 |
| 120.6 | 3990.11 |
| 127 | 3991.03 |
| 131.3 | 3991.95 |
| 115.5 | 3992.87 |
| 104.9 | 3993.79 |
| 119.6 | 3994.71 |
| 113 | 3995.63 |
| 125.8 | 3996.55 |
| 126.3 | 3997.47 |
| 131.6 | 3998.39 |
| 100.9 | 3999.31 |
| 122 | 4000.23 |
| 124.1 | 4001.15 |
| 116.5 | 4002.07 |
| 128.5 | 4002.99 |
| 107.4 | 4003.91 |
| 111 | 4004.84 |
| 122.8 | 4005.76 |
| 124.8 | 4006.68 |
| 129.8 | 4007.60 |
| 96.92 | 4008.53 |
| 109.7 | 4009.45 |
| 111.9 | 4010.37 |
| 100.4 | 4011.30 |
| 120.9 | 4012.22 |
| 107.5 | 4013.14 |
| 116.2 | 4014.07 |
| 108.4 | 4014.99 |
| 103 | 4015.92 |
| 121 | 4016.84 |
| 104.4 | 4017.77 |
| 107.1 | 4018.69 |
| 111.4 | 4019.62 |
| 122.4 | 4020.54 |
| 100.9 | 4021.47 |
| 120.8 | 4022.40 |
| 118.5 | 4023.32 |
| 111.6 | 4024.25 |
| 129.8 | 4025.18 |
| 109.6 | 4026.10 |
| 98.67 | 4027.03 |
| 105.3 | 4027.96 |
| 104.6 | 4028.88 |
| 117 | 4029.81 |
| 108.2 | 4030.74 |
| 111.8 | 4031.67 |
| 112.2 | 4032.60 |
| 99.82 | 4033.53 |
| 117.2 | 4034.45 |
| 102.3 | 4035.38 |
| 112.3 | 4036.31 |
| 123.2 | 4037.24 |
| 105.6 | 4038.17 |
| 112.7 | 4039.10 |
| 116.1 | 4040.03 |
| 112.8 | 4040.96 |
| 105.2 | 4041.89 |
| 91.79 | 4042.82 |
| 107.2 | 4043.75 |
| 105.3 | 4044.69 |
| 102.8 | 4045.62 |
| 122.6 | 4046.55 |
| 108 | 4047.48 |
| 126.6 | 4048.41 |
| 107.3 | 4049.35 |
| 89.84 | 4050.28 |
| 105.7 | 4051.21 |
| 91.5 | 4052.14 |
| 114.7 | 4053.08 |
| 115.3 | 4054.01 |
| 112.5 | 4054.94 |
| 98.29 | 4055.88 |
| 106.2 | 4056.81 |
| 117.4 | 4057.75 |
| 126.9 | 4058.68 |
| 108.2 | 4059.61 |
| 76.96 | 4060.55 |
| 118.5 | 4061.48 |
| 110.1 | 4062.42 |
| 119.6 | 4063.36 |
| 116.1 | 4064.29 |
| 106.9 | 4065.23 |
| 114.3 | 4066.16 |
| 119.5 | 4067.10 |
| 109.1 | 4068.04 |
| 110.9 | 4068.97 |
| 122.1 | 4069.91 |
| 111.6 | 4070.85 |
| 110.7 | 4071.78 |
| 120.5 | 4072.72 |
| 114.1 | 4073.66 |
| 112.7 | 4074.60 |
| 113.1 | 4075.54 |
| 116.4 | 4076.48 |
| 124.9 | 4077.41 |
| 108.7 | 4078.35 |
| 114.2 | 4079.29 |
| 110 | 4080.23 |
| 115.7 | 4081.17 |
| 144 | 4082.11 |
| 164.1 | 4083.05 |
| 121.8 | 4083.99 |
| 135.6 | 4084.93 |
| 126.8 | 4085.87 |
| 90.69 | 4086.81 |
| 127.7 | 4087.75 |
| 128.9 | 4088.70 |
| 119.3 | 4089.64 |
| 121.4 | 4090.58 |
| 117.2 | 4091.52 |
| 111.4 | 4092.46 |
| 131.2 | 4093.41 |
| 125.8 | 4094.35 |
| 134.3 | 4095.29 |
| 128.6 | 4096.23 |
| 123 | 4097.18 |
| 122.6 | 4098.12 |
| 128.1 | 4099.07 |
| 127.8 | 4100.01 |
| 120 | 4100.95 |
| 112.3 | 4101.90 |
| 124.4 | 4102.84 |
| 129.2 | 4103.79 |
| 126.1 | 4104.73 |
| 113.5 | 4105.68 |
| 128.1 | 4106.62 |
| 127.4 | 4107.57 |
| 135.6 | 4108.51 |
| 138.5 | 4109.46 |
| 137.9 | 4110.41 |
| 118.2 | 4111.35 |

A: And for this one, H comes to 0.0039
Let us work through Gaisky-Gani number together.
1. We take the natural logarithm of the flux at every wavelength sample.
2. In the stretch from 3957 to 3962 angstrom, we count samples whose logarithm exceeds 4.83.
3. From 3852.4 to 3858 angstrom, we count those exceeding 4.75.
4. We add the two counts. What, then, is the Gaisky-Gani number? 11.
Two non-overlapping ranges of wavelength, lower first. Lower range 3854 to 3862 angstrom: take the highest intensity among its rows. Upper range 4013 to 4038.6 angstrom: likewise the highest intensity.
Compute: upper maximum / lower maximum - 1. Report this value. -0.224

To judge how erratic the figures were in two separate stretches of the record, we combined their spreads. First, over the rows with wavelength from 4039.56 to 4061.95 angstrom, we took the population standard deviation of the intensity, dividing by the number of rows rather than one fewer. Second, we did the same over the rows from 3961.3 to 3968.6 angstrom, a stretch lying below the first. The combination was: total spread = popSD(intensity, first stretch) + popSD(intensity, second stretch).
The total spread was 22.4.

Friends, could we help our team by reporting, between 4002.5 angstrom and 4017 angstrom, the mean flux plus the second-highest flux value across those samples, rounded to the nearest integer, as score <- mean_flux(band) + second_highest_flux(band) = 242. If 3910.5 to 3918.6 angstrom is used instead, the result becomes 261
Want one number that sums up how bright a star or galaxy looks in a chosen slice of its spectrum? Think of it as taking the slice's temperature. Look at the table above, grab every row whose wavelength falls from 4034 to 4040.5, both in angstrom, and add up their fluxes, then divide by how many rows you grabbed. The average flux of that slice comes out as 113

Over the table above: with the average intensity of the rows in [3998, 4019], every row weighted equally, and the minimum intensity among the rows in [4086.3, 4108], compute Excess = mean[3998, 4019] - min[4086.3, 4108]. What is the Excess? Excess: 24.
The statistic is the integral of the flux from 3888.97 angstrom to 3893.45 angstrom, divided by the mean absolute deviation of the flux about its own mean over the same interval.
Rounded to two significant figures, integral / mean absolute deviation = 92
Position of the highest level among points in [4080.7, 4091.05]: 4083.05 angstrom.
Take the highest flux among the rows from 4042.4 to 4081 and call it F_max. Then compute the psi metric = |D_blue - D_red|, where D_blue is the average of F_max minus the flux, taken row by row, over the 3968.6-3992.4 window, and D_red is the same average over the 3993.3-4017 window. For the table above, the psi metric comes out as 11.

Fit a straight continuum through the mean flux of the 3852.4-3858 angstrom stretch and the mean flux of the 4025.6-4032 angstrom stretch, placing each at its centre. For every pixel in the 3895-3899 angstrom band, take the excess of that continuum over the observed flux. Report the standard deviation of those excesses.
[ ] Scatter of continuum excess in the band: 2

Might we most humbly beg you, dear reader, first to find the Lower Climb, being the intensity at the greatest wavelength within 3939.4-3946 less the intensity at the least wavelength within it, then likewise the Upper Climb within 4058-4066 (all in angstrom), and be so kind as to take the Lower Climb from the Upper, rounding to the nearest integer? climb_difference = -35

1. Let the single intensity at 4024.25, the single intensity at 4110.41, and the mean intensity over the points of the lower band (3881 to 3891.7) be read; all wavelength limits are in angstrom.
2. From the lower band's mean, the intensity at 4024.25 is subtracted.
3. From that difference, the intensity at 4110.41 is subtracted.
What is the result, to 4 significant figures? -108.4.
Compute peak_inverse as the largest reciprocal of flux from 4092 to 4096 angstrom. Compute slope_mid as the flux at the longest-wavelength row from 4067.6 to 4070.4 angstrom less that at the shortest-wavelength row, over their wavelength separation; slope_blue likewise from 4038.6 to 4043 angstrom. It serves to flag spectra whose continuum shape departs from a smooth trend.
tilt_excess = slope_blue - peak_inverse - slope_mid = -13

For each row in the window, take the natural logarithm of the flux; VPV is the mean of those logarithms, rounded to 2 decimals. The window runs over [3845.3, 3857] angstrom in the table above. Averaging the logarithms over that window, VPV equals 4.99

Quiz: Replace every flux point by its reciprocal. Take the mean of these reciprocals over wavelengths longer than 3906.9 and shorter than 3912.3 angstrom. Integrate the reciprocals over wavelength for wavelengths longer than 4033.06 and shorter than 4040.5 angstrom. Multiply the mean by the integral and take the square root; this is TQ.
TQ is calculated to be 0.023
